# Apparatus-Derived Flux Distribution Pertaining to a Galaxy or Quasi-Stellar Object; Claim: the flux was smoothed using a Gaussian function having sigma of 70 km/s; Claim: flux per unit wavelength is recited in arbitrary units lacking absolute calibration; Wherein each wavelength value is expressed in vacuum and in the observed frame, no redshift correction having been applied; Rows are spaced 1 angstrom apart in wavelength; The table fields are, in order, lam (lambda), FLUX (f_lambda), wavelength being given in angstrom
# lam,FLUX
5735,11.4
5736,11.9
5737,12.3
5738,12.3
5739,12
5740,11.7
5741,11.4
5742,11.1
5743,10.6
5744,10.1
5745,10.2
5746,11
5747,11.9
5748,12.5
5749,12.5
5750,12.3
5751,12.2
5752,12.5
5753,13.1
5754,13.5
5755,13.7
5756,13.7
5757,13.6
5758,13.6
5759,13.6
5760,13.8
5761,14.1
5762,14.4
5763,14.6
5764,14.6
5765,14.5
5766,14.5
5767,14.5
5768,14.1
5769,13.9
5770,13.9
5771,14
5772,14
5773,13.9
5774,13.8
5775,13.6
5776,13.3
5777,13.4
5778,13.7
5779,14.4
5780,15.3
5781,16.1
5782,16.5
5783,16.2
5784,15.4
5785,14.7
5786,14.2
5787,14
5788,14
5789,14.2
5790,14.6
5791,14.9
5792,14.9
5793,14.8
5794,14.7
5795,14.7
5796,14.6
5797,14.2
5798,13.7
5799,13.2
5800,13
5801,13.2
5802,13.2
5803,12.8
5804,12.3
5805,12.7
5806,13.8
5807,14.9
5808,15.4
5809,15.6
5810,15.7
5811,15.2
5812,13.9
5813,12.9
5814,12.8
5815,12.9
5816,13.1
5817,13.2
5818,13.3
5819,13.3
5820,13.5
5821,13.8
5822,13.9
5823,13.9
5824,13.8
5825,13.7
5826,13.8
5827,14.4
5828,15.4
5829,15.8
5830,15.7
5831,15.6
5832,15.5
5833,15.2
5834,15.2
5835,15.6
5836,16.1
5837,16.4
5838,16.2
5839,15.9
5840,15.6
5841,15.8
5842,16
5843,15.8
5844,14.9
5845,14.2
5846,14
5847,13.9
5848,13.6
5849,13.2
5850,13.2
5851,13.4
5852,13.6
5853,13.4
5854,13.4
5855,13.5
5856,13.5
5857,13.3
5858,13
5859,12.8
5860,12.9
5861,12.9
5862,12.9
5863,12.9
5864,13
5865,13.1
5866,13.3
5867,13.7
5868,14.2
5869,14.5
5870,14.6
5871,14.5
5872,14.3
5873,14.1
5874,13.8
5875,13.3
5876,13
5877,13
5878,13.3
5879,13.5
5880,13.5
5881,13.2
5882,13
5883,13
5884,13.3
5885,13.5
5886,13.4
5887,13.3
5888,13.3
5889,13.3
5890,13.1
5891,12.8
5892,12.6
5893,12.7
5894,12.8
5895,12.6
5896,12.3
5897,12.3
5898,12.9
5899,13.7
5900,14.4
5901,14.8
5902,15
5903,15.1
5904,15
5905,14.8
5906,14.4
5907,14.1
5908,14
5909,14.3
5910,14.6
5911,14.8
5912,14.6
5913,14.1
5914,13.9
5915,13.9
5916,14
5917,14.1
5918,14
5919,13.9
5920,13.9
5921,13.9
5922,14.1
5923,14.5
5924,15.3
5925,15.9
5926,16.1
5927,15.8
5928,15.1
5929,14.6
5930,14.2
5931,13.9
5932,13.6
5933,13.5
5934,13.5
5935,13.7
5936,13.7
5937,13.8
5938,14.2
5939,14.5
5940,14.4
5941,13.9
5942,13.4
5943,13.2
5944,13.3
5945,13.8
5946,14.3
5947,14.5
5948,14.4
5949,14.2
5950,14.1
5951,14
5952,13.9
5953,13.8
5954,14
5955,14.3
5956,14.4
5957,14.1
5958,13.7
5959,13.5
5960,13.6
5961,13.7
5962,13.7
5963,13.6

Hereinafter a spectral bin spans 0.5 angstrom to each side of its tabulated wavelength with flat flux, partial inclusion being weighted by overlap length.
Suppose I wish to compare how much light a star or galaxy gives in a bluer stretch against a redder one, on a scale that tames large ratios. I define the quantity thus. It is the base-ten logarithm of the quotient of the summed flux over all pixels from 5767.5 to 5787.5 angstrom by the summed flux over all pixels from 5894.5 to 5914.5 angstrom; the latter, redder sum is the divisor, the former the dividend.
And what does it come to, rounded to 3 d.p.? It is 0.010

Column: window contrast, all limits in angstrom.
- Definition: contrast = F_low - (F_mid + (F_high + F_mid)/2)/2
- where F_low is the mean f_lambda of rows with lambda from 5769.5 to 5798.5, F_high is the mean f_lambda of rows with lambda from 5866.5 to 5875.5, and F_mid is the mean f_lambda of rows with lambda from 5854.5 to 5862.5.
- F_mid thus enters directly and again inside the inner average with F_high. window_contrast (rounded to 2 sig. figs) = 1.1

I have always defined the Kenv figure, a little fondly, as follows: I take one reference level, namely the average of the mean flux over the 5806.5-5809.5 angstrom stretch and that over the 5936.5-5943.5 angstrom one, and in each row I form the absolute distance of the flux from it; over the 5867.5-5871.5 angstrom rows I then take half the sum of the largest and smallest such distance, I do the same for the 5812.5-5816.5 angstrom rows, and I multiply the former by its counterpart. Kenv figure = 0.3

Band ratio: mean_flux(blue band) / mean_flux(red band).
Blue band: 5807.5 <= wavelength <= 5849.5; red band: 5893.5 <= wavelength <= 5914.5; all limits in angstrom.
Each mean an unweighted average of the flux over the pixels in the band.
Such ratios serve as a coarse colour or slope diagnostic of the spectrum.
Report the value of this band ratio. 1.04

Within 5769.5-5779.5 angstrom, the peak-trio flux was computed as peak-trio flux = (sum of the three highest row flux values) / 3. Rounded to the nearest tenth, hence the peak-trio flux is 14.1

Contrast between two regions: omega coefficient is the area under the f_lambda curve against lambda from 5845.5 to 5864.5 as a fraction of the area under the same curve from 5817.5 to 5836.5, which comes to 0.91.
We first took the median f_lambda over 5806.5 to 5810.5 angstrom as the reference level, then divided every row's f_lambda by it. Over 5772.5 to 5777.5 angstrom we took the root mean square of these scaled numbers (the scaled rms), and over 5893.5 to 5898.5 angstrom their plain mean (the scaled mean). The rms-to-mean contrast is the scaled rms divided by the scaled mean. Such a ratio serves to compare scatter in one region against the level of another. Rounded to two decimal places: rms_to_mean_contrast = 1.08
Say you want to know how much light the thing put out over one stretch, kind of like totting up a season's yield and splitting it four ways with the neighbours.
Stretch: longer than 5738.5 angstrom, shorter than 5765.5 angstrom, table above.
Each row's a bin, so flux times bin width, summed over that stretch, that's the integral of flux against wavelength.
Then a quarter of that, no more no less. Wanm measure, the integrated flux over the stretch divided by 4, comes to 86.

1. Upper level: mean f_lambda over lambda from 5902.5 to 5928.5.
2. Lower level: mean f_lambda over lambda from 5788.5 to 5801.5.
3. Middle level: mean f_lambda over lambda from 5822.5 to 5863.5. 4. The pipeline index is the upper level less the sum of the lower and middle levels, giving -14.0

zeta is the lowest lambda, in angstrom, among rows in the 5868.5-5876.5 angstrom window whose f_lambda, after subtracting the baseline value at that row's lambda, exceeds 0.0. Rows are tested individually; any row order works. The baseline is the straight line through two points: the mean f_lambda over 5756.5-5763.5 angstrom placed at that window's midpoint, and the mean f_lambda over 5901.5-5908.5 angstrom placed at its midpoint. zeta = 5869 angstrom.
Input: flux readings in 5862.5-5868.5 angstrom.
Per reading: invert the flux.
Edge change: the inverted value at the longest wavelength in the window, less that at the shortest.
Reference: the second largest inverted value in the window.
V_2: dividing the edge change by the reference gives -0.092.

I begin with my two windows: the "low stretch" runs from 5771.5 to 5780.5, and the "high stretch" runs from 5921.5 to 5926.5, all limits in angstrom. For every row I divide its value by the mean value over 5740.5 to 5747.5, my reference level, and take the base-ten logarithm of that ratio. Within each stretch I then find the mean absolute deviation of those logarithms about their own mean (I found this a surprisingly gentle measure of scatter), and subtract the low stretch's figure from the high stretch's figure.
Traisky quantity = 0.007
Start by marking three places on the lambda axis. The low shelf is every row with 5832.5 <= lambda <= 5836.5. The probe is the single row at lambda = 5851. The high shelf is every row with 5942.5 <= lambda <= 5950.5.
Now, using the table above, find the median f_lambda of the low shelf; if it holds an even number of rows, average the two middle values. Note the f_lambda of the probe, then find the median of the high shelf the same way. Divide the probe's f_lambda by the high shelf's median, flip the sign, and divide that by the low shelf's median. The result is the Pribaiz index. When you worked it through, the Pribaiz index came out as -0.0615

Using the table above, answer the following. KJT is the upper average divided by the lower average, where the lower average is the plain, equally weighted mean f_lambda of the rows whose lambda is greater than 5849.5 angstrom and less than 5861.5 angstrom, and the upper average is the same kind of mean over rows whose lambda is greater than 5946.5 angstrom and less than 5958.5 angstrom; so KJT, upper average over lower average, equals 1.07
